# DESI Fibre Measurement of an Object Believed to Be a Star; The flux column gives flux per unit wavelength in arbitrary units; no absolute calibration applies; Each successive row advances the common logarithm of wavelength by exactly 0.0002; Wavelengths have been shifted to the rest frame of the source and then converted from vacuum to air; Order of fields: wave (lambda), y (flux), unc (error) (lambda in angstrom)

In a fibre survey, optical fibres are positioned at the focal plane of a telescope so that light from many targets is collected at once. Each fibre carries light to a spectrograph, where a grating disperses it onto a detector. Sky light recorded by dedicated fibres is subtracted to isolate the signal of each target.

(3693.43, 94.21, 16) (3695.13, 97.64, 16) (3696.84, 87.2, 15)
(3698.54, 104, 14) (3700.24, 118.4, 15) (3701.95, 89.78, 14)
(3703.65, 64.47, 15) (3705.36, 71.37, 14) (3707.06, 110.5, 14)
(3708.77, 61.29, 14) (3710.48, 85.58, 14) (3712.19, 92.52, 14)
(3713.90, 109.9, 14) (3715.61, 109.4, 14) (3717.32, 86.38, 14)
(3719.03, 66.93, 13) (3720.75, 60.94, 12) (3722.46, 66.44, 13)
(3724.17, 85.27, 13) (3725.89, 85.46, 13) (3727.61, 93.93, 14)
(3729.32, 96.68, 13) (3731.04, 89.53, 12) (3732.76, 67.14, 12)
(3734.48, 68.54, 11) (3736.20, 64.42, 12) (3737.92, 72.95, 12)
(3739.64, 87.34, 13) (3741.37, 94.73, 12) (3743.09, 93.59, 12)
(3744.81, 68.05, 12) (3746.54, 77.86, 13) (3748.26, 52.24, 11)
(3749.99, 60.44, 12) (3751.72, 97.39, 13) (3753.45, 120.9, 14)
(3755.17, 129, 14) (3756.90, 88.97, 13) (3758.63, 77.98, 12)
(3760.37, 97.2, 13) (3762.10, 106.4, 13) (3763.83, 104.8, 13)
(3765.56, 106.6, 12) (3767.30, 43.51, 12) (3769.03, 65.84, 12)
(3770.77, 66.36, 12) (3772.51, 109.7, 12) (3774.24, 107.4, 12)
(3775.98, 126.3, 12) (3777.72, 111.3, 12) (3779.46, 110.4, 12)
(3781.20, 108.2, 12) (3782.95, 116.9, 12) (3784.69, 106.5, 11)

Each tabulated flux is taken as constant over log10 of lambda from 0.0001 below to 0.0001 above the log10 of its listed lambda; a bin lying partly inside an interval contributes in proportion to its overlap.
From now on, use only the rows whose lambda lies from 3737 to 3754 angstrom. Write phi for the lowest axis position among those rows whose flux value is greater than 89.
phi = 3741.37 angstrom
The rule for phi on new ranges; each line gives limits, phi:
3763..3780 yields 3763.83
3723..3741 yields 3727.61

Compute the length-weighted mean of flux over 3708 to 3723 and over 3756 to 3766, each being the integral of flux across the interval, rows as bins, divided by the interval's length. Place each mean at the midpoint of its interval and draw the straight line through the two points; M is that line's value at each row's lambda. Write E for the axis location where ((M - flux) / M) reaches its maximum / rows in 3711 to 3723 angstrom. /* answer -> 3720.75 angstrom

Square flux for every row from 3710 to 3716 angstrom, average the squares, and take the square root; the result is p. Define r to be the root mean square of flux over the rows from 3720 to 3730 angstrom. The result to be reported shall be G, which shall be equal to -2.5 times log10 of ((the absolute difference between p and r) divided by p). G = 1.90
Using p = 100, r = 83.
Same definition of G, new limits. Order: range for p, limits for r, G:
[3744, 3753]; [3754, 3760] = 1.03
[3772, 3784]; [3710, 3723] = 1.58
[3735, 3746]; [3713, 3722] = 2.51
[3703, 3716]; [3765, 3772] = 1.87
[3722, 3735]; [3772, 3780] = 1.07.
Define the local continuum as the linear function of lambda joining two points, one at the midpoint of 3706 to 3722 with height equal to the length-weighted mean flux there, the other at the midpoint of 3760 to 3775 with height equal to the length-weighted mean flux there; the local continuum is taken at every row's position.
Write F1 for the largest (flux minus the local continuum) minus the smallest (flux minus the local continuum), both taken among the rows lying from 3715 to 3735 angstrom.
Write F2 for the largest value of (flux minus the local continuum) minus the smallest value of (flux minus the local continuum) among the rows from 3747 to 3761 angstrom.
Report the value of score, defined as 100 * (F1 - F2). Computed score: -2760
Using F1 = 48.8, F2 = 76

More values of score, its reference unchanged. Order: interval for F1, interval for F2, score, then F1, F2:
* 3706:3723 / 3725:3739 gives 1769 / 50.4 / 33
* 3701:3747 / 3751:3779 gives -3584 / 50.4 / 86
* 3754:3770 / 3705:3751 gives 2555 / 86.2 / 61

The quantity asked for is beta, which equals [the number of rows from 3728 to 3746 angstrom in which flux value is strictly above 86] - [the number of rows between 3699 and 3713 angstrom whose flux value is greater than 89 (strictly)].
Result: 1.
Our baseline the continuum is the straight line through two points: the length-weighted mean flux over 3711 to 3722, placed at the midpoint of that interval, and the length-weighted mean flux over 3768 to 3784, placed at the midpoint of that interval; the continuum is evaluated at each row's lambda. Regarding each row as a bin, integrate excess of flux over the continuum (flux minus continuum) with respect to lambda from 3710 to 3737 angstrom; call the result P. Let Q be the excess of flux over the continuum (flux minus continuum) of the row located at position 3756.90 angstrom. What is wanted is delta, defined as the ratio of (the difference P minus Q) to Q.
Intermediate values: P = -150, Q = -8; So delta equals 17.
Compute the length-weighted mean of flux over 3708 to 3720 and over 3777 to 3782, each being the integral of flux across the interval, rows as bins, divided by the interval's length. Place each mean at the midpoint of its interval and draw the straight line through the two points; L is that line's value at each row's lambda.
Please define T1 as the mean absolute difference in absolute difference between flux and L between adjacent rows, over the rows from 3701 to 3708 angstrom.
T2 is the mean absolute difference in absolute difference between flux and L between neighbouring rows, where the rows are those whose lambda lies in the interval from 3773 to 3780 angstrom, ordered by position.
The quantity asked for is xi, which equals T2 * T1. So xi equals 119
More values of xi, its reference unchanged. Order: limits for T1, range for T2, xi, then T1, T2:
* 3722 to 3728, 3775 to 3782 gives 48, 8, 6.3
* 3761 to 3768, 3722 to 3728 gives 162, 21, 7.6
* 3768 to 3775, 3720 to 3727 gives 104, 13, 7.9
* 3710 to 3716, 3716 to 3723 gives 81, 8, 10.5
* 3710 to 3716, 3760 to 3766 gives 18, 8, 2.4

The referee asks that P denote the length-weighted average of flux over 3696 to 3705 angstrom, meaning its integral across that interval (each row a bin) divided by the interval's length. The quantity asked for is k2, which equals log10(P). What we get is 1.962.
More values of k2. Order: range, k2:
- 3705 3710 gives 1.916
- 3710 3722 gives 1.938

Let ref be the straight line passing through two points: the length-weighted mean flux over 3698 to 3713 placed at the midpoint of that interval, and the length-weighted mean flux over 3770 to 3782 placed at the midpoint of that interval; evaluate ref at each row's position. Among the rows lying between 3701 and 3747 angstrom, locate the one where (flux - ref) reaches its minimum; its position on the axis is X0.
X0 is 3736.20 angstrom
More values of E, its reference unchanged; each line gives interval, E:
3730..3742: 3736.20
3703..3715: 3708.77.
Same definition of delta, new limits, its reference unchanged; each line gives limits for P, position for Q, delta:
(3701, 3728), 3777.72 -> -9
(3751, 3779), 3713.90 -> -3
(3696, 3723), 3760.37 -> -62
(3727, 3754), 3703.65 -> 16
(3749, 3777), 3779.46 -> -17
